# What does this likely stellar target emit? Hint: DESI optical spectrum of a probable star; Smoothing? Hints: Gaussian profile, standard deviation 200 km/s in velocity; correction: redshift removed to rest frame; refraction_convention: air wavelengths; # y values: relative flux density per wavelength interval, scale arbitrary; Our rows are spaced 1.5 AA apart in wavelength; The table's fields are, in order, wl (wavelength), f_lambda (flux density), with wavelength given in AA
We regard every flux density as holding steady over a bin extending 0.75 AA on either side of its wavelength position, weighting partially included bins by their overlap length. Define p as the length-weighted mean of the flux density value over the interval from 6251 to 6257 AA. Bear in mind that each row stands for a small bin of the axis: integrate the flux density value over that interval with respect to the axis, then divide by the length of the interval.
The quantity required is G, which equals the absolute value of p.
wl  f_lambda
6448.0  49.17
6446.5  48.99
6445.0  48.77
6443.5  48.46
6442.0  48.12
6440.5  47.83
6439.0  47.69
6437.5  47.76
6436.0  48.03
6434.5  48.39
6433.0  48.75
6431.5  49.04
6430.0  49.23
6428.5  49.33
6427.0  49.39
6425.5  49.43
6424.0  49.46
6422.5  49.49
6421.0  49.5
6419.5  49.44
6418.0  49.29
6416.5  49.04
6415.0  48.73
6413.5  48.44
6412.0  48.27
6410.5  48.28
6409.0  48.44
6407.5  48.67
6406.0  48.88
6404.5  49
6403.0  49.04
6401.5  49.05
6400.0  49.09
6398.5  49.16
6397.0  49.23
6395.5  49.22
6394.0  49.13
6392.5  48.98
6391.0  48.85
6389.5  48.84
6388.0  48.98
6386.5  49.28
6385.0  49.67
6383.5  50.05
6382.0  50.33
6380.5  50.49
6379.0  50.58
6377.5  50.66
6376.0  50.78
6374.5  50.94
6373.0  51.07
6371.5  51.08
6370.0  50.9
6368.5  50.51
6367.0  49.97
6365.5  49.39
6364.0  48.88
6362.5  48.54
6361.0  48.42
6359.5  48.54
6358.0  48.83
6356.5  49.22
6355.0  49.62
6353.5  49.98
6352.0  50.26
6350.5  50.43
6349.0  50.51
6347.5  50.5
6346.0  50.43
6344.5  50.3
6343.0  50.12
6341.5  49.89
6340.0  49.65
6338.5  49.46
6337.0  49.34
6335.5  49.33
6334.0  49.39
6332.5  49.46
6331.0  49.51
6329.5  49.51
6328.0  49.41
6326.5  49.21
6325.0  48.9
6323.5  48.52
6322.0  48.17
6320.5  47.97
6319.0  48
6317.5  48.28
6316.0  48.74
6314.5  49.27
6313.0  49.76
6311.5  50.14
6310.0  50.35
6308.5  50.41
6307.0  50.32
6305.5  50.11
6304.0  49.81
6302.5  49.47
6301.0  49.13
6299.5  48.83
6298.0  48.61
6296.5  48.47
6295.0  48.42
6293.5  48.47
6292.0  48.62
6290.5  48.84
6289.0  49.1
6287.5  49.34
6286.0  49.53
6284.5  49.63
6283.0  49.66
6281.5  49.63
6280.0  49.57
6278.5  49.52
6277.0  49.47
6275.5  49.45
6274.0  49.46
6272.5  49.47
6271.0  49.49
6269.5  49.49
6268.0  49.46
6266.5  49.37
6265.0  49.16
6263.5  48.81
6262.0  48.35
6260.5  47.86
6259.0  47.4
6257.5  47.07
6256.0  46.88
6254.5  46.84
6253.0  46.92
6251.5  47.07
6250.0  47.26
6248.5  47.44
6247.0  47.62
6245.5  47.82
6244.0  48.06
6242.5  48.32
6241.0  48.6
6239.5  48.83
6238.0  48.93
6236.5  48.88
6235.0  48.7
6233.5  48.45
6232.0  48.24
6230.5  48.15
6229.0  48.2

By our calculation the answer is 46.9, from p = 46.9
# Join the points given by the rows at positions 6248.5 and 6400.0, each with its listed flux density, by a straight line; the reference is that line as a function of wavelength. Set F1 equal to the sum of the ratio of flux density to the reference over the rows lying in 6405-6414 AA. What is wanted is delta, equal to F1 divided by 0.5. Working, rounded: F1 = 5.91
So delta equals 11.8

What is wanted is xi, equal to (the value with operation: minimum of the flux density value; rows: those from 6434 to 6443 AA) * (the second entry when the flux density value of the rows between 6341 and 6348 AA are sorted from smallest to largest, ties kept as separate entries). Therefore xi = 2390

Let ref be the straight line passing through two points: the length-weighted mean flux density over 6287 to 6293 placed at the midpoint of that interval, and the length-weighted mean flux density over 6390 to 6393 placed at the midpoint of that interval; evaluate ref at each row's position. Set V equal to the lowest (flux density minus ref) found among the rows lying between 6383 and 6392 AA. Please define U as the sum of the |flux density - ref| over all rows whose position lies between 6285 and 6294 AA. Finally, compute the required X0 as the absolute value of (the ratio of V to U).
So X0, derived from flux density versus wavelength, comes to 0.03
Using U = 2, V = -0.1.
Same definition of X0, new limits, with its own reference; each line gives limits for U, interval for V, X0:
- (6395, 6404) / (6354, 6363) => 0.36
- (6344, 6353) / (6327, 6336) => 0.05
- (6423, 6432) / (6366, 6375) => 0.42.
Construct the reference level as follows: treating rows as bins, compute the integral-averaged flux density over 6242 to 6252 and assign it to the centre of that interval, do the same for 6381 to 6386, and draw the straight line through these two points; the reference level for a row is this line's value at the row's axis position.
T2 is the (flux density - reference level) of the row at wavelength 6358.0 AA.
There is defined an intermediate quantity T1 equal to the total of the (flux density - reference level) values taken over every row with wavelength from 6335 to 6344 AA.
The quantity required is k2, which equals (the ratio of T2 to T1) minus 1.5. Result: -1.81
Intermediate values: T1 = 2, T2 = -0.7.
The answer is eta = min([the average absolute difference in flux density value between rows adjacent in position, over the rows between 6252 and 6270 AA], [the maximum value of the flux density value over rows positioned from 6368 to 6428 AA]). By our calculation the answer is 0.25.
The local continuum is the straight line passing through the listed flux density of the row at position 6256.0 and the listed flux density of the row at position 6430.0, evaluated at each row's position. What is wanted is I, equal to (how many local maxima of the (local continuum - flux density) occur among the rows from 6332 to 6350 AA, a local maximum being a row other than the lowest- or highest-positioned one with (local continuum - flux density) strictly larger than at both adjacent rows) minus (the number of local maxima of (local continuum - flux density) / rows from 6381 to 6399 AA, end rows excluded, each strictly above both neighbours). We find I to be 0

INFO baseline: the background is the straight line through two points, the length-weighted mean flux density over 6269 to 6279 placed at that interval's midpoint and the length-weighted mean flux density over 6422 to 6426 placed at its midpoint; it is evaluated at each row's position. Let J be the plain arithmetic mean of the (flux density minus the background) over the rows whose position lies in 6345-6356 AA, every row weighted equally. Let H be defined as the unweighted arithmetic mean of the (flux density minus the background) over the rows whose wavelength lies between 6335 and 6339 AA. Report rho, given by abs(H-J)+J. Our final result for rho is 1.7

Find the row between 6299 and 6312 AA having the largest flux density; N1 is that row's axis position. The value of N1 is 6308.5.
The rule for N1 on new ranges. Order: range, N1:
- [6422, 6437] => 6422.5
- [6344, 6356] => 6349.0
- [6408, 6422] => 6421.0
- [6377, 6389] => 6377.5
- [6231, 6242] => 6238.0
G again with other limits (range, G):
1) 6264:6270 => 49.3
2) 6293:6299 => 48.5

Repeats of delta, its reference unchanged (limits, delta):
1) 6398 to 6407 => 12.0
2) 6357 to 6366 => 12.0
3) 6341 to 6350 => 12.4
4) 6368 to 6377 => 12.5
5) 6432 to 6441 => 11.7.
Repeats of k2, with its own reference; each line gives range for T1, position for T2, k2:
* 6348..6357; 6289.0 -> -1.27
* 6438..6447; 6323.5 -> -1.47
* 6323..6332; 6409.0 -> -3.86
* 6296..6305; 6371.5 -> -1.06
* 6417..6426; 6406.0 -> -1.29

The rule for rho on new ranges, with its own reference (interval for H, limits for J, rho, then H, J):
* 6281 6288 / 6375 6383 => 2.1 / 0.1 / 1.1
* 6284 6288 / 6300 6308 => 0.6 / 0.0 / 0.3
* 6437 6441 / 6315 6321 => -0.8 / -1.7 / -1.2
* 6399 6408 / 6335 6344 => 0.8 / -0.5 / 0.2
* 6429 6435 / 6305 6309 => 2.2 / -0.6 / 0.8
